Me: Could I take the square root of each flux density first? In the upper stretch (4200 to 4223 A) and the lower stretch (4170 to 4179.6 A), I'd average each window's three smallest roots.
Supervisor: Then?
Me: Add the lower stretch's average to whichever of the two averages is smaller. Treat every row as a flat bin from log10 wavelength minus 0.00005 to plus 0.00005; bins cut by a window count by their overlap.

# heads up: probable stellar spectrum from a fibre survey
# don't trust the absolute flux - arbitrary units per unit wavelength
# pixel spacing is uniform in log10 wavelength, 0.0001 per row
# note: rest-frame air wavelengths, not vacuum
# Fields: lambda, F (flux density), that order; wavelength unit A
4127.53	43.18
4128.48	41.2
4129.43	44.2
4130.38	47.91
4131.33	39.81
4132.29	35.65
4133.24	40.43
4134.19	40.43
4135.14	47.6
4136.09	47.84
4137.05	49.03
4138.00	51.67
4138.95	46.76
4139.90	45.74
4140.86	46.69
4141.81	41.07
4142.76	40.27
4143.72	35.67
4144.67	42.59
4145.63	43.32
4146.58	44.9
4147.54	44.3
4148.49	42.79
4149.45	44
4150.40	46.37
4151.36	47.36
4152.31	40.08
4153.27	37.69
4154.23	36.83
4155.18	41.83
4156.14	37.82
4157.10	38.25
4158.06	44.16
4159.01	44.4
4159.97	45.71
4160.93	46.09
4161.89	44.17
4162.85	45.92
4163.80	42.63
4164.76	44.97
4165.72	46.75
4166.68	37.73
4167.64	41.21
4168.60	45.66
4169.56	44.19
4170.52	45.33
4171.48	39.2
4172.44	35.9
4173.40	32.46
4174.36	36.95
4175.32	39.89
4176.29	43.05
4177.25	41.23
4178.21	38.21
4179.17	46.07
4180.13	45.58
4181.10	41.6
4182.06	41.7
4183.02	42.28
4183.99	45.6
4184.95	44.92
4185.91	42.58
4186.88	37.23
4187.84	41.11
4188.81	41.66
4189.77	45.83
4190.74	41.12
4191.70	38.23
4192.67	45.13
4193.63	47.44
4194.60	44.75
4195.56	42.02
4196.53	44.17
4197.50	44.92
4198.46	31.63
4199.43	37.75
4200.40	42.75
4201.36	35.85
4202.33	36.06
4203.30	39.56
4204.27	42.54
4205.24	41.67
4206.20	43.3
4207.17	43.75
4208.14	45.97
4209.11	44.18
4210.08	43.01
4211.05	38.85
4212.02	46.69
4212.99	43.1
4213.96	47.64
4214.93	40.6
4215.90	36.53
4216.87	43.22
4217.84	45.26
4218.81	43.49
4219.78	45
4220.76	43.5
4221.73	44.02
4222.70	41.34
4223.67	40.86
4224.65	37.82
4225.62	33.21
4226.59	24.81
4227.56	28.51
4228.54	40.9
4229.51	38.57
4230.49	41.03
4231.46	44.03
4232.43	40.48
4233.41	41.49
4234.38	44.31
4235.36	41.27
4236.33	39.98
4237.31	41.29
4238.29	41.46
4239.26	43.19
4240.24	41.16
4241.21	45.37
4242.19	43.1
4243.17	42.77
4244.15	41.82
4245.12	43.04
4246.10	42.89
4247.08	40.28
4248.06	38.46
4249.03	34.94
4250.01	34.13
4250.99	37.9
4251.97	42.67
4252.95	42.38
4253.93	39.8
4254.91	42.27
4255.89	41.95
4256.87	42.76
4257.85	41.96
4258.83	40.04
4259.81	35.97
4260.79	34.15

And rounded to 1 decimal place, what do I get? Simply 11.8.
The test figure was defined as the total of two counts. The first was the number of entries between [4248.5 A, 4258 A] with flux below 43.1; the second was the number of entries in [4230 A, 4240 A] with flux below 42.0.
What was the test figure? 17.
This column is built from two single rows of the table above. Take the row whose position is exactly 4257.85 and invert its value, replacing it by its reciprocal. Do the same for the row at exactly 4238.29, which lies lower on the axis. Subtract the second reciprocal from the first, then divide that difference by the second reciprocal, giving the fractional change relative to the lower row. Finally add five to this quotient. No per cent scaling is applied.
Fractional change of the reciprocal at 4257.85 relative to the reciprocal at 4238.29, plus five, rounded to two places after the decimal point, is 4.99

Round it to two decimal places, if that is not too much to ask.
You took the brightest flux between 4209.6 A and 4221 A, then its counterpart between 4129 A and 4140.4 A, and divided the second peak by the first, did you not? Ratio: 1.08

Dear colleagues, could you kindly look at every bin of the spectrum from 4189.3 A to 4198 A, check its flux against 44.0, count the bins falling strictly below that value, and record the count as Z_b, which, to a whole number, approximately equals 3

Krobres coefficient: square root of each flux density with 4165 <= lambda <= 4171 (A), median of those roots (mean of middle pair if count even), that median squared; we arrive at 44.8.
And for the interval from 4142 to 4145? 40.3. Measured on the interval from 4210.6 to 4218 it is 43.2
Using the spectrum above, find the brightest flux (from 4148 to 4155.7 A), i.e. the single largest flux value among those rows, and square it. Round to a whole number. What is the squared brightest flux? 2243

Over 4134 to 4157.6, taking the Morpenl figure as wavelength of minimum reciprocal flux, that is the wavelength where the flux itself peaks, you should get 4138.00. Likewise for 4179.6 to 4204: 4193.63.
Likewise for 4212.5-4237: 4213.96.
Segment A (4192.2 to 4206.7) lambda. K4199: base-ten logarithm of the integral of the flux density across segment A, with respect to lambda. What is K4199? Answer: 2.78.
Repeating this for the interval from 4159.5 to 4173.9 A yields 2.79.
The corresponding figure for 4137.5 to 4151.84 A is 2.80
